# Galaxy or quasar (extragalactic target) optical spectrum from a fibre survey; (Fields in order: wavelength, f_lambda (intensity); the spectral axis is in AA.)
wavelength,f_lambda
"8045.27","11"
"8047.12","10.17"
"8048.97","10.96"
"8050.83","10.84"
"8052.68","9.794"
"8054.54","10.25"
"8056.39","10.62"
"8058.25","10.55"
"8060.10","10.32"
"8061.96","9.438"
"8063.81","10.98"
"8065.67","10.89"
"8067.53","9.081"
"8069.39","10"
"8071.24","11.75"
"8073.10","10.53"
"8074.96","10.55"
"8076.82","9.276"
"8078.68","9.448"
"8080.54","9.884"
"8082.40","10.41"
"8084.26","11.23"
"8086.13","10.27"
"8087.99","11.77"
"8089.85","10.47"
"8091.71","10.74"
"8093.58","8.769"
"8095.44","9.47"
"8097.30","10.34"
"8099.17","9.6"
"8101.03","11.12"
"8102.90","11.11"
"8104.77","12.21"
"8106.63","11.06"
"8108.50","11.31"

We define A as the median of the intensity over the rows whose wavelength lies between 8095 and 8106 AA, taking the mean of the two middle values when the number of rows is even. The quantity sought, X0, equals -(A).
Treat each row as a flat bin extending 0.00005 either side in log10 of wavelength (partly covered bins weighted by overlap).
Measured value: -10.7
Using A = 10.7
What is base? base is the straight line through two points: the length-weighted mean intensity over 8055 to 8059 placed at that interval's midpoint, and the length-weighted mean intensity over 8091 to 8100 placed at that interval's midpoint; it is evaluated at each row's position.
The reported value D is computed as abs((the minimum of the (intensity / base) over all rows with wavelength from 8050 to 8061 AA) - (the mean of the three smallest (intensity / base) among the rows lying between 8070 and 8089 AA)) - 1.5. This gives -1.48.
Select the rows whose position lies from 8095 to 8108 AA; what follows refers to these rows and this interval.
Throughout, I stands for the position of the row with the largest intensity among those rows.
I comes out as 8104.77 AA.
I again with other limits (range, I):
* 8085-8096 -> 8087.99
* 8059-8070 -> 8063.81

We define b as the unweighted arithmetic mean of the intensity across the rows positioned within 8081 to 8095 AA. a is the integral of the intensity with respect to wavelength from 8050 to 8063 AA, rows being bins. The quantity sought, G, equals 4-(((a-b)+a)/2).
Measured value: -124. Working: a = 133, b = 10.5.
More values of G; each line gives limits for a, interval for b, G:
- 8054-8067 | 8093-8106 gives -126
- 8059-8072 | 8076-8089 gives -125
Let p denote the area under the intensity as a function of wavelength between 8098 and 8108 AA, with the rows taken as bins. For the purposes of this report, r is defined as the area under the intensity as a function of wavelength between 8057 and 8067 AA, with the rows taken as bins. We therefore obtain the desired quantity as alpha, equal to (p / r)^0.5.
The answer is 1.03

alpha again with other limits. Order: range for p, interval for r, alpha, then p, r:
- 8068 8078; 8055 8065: 1.00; 103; 104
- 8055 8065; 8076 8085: 1.07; 104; 90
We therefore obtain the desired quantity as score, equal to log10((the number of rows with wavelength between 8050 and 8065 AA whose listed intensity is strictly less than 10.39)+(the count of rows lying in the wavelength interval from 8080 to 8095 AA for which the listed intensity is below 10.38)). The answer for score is 0.85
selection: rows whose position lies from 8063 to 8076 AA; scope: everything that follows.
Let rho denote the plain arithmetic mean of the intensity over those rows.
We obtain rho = 10.5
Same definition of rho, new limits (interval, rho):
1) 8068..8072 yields 10.9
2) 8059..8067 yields 10.4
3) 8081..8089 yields 10.9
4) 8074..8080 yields 9.8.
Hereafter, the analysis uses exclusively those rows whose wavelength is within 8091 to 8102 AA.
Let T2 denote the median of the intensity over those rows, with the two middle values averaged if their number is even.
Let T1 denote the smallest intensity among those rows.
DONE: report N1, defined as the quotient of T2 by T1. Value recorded 1.14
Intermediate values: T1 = 8.769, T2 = 10.0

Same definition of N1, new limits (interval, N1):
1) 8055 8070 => 1.15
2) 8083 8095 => 1.21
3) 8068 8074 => 1.05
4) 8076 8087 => 1.09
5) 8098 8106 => 1.16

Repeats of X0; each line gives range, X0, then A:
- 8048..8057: -10.6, 10.6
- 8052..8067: -10.4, 10.4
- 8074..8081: -9.7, 9.7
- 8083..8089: -11.2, 11.2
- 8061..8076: -10.5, 10.5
